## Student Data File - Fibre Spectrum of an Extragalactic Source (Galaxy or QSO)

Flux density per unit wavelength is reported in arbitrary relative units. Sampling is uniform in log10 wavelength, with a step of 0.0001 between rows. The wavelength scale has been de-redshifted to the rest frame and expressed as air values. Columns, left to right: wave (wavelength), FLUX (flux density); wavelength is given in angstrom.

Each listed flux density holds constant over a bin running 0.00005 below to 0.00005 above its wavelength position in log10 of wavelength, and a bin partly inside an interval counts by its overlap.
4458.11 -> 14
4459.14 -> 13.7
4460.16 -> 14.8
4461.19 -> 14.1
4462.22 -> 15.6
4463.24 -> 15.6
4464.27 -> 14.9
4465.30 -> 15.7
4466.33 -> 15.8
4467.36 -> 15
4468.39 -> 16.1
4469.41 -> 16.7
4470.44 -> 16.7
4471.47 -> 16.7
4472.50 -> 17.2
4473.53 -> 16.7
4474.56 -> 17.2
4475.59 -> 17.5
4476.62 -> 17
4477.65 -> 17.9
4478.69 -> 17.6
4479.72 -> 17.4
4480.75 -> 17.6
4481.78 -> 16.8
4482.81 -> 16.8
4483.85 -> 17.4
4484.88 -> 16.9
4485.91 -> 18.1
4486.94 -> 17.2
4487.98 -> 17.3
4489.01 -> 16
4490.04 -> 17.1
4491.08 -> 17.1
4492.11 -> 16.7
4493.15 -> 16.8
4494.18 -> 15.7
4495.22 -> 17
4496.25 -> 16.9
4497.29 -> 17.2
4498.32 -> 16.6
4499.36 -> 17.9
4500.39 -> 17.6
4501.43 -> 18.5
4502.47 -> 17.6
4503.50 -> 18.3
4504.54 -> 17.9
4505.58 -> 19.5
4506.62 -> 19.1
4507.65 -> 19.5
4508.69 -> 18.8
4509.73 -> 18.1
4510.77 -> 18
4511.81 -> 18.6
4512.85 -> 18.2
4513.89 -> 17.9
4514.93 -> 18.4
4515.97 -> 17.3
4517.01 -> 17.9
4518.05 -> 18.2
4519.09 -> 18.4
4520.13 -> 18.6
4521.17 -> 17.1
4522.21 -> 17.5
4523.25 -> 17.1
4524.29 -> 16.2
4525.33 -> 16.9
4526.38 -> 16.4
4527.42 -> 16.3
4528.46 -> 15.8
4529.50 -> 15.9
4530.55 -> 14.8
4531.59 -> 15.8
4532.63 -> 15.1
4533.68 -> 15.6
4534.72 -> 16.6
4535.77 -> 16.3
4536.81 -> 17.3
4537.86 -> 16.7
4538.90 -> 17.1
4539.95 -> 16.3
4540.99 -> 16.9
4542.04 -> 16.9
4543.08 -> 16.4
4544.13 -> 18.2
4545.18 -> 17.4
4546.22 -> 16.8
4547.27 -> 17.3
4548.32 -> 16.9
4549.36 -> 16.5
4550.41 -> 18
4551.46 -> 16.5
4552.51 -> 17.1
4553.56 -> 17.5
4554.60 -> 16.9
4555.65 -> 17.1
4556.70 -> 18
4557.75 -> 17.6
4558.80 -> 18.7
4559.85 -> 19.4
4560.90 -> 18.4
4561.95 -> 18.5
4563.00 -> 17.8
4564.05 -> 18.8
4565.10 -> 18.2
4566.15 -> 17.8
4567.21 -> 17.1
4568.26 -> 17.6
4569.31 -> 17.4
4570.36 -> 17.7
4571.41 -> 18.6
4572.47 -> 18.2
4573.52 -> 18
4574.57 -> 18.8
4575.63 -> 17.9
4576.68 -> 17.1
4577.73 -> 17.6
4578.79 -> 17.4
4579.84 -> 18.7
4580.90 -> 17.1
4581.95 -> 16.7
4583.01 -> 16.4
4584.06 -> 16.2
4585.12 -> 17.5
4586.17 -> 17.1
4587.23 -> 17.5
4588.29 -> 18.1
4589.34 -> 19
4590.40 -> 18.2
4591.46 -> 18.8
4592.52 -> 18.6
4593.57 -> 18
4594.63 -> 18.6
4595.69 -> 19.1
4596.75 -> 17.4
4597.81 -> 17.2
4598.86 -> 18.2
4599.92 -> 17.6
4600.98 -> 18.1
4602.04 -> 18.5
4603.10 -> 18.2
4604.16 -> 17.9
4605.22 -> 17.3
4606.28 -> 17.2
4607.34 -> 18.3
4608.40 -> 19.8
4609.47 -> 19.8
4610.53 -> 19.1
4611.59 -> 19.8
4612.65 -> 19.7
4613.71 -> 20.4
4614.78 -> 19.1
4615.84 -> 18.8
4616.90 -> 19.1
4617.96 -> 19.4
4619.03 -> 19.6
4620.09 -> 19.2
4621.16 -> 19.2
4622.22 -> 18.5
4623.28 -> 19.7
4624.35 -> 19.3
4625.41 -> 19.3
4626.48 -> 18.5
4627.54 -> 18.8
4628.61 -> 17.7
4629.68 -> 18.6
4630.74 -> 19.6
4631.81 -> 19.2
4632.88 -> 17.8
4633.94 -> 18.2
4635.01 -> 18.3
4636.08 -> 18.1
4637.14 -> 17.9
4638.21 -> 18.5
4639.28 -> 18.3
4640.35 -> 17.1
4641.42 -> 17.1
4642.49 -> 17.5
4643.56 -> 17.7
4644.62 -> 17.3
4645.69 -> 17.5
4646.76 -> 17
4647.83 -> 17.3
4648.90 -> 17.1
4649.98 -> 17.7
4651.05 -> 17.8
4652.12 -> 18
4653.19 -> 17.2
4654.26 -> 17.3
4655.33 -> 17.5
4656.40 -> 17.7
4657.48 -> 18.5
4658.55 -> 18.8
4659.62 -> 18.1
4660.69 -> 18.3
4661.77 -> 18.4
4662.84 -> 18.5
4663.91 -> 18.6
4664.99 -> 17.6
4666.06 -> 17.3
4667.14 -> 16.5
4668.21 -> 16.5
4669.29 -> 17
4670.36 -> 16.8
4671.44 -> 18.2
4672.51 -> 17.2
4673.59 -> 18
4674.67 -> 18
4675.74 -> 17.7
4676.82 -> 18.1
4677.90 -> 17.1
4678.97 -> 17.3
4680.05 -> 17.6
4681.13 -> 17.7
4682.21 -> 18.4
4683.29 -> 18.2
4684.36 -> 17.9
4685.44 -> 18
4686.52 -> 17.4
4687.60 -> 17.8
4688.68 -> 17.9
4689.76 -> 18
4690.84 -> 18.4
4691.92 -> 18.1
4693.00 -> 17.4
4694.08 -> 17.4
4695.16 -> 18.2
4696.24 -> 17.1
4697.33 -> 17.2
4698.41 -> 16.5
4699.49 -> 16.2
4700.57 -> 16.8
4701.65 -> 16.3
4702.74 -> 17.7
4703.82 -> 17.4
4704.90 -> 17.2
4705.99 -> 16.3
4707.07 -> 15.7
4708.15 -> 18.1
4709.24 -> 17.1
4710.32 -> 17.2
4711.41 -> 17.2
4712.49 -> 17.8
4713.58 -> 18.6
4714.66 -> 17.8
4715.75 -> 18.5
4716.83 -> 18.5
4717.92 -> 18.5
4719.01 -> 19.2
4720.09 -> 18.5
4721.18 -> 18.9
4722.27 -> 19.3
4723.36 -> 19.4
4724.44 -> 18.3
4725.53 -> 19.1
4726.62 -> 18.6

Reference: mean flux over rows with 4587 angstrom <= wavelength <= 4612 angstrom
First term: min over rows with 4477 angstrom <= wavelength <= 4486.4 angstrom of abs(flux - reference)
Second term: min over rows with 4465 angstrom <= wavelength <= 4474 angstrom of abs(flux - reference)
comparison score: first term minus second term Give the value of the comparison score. -0.90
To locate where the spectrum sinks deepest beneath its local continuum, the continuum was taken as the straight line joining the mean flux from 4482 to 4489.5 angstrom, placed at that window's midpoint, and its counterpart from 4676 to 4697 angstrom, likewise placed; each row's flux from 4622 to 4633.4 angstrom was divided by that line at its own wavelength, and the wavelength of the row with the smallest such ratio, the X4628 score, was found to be 4628.61 angstrom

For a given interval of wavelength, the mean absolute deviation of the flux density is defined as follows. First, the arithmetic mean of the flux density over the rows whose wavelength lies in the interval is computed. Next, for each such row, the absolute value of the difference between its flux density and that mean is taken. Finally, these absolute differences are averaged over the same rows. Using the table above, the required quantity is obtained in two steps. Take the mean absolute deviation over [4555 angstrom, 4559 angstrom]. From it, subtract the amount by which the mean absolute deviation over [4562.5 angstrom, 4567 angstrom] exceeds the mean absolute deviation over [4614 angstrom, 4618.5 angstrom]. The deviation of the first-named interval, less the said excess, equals 0.30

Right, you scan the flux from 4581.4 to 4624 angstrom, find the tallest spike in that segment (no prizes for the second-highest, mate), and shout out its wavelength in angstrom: 4613.71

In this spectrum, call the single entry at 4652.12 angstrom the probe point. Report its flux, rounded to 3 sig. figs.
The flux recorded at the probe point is 18.0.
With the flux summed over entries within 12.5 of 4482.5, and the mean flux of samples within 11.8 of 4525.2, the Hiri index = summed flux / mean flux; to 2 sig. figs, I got 24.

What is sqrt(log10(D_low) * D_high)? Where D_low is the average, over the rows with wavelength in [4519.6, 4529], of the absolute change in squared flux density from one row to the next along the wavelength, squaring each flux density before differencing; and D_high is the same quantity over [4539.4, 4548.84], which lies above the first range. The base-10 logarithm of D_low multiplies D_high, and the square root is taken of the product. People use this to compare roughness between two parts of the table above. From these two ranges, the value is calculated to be 5.4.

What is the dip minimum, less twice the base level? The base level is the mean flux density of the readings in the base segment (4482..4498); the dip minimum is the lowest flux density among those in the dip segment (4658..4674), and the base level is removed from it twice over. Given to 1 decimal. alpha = -17.4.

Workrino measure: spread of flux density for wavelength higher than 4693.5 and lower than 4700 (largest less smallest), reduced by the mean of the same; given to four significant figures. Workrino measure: -15.10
